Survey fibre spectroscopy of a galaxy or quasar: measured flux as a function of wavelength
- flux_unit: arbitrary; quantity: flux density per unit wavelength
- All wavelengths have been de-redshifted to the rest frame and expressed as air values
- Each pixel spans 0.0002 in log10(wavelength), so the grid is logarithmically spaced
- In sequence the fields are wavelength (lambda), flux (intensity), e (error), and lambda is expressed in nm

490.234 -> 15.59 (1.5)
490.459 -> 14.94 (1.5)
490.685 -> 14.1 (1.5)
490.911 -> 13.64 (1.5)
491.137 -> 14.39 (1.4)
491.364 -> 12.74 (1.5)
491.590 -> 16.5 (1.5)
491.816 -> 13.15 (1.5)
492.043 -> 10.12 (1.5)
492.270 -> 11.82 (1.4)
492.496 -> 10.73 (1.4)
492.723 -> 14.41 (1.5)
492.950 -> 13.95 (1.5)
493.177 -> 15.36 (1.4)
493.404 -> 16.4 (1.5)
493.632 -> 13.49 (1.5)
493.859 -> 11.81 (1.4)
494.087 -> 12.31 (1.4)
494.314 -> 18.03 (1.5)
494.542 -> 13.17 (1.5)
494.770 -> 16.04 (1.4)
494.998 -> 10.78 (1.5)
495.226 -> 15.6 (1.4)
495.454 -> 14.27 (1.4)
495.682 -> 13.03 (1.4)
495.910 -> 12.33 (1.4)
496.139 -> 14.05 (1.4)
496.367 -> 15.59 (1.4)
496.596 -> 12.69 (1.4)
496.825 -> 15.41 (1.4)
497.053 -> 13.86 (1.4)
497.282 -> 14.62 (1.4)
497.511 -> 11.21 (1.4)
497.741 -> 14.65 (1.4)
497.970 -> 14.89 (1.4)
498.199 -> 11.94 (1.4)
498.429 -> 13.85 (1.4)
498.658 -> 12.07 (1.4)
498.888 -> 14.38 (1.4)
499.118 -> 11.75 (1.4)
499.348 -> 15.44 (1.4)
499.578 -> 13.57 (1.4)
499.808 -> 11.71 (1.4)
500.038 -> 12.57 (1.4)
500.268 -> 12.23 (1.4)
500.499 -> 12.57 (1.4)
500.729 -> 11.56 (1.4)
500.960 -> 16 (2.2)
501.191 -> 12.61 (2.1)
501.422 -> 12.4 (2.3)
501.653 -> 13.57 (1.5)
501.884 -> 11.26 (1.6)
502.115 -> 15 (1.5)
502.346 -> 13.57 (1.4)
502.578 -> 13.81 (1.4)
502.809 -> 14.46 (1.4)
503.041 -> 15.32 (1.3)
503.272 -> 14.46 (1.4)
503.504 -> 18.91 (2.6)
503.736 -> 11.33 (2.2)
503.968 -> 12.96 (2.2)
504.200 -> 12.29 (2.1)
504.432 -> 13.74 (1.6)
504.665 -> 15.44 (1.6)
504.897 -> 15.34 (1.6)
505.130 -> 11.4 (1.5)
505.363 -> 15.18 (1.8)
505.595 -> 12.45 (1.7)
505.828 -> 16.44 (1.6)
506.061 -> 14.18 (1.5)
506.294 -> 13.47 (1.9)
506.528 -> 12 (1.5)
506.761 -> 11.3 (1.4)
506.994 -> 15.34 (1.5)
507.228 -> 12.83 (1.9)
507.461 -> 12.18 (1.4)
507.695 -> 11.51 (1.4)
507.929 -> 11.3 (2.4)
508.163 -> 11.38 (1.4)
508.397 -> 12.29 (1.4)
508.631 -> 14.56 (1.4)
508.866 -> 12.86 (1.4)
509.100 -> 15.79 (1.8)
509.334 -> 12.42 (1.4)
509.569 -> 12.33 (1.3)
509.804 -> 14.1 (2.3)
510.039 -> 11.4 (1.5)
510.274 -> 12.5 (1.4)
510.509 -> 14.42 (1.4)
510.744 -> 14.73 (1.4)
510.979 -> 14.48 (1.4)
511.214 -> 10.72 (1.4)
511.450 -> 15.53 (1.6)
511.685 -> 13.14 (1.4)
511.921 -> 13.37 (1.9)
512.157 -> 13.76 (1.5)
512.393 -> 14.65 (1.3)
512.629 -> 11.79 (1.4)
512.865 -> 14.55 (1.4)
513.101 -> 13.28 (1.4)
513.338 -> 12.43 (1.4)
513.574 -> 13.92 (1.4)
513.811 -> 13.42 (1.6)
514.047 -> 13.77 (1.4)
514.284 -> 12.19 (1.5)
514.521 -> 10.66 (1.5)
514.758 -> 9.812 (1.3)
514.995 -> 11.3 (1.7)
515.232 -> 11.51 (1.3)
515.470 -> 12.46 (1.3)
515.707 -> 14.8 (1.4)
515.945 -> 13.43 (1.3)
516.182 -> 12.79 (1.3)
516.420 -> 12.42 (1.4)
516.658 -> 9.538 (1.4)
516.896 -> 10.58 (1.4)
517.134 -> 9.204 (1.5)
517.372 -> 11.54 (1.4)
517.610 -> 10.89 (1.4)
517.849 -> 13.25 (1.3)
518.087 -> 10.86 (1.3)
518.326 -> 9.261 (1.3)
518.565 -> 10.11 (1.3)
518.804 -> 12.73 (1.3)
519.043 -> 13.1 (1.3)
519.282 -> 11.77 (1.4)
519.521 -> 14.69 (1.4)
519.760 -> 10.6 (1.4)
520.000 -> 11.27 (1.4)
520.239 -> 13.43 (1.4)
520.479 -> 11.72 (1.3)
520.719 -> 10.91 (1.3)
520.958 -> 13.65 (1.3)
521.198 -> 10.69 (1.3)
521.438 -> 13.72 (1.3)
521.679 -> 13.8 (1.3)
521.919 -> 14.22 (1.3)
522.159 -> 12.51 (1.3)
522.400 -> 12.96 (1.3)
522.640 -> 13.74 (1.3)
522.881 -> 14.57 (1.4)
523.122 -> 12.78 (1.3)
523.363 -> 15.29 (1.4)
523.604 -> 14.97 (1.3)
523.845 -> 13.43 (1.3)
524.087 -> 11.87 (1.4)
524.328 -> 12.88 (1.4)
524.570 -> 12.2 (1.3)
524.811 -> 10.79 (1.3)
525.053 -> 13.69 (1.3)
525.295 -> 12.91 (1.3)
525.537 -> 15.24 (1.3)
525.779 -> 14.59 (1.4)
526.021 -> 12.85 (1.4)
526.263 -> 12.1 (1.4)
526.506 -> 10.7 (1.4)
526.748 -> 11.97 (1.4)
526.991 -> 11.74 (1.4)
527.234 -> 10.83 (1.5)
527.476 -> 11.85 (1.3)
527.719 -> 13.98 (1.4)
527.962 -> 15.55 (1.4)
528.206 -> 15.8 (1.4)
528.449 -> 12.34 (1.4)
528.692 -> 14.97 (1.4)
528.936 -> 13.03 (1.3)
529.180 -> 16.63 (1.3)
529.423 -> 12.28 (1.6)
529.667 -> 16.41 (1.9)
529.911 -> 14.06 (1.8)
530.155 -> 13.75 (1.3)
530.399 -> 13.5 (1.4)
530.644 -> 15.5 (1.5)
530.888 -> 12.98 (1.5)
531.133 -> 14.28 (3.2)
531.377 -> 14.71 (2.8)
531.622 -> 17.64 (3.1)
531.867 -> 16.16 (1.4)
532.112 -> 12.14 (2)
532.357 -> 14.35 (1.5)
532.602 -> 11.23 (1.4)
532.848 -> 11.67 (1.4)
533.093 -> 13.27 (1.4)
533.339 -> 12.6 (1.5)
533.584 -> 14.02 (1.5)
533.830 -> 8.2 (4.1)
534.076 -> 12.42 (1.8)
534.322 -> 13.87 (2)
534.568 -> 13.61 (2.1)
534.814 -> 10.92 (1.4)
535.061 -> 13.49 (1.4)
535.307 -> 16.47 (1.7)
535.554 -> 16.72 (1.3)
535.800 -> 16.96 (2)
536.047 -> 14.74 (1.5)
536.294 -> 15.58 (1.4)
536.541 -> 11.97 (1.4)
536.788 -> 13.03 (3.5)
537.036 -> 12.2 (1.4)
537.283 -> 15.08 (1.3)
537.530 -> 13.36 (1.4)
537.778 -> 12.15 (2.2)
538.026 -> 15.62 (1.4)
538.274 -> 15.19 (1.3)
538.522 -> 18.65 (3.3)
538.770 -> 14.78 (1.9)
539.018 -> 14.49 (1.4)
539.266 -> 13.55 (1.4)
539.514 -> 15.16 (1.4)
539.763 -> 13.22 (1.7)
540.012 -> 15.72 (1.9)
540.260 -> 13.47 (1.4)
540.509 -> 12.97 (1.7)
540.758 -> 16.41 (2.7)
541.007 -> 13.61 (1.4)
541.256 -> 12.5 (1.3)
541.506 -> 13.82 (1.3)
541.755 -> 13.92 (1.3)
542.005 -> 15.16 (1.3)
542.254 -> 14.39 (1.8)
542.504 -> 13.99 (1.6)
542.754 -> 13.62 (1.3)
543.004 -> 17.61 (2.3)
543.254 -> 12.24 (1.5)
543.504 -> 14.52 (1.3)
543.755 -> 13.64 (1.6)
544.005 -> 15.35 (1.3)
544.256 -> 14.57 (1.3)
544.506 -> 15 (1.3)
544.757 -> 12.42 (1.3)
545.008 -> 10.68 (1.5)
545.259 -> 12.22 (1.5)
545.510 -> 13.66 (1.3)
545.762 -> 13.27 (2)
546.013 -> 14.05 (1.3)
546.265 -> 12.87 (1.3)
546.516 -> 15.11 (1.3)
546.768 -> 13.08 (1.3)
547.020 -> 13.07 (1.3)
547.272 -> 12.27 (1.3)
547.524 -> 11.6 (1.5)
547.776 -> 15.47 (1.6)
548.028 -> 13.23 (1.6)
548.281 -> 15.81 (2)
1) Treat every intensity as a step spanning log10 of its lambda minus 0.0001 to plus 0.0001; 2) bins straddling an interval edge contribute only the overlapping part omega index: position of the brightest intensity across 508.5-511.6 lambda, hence 509.100 nm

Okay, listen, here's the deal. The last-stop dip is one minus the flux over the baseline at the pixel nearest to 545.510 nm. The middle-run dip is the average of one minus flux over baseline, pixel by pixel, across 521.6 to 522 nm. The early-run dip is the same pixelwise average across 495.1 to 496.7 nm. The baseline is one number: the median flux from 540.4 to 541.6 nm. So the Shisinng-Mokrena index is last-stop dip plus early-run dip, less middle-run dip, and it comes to 0.00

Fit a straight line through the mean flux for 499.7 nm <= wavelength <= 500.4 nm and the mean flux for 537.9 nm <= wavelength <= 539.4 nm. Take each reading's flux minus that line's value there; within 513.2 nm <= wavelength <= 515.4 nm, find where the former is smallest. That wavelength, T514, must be 514.758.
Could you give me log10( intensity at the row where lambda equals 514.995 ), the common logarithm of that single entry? 1.05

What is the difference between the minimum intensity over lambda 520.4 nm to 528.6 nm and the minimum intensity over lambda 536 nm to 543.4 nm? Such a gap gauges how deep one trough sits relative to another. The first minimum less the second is -1.3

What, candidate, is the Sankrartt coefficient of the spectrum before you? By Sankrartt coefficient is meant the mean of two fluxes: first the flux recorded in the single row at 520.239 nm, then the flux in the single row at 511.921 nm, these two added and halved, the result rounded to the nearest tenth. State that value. 13.4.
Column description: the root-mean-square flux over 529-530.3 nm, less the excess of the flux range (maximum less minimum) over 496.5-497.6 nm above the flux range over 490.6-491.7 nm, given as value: 14.3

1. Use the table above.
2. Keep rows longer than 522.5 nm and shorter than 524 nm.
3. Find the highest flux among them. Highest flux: 15.29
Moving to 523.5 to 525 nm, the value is 14.97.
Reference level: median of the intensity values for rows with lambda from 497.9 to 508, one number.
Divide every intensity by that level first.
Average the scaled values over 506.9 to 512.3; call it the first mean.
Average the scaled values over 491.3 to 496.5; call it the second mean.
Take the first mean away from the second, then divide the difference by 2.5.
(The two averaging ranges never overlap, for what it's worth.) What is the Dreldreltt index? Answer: 0.017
